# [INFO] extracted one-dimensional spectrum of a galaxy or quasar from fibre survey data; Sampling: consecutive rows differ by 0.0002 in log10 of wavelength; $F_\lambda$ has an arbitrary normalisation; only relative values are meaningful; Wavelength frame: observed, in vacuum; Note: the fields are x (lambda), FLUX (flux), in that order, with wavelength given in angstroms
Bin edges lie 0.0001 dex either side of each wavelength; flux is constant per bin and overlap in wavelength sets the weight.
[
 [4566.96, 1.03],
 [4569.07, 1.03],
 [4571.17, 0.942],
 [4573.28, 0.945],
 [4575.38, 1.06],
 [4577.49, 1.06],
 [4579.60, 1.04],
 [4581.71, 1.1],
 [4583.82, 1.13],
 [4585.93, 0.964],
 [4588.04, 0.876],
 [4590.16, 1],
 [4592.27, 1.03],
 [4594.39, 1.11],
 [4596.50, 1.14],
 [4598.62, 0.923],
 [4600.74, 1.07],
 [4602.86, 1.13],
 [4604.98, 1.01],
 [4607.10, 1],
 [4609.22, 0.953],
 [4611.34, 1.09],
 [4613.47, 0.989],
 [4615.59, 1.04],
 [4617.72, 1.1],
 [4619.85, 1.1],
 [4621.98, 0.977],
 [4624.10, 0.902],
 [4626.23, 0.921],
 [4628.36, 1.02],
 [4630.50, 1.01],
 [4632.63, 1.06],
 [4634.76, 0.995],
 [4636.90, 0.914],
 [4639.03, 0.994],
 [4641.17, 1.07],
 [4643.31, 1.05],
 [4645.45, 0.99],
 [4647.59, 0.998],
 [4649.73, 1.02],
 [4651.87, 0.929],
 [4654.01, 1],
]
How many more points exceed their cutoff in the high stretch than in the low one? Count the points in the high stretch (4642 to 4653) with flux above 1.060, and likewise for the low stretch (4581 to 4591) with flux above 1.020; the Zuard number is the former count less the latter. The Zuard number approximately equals -2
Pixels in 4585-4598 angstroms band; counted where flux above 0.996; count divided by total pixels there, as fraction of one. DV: 0.67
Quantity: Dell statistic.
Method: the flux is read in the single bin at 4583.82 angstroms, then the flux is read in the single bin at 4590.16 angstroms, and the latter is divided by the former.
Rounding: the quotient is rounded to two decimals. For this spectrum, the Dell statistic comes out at 0.88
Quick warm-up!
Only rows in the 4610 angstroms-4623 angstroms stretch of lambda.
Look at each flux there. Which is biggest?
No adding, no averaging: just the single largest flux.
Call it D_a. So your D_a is 1.1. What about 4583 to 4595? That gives 1.13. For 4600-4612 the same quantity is 1.13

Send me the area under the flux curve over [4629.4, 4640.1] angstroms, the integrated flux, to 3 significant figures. 10.6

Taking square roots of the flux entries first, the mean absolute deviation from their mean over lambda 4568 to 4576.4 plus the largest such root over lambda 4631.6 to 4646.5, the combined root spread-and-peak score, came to 1.06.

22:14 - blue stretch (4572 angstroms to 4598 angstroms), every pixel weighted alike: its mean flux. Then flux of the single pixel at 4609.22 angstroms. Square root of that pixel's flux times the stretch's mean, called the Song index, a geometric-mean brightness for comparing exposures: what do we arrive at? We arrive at 0.99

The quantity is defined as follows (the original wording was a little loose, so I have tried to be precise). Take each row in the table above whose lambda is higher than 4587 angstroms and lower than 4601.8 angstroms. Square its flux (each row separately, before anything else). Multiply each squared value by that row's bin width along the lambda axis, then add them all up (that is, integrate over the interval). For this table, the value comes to 15.6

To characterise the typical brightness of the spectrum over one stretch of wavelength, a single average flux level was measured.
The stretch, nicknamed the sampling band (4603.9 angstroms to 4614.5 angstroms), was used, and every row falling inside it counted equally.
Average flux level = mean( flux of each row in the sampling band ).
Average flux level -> 1.01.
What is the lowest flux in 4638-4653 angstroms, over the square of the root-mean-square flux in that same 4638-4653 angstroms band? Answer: 0.91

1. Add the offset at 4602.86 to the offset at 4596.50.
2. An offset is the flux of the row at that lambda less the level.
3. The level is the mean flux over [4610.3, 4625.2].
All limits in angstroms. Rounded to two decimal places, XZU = 0.21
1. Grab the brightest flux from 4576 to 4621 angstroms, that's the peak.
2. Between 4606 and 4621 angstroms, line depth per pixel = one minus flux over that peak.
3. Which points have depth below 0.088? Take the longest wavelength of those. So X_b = 4619.85 angstroms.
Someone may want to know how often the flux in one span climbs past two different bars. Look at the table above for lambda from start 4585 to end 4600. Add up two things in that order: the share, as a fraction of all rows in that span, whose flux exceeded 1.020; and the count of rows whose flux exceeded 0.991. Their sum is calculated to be 4.4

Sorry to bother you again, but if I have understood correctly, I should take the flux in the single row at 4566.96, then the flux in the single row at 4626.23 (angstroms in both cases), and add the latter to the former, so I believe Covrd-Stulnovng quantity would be 1.95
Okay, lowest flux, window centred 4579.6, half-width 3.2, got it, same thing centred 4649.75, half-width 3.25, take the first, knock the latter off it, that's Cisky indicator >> 0.11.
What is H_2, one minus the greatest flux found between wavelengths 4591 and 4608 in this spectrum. -0.140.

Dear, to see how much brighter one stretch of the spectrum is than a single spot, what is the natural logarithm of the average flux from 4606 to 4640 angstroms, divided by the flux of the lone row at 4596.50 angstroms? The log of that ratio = -0.13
